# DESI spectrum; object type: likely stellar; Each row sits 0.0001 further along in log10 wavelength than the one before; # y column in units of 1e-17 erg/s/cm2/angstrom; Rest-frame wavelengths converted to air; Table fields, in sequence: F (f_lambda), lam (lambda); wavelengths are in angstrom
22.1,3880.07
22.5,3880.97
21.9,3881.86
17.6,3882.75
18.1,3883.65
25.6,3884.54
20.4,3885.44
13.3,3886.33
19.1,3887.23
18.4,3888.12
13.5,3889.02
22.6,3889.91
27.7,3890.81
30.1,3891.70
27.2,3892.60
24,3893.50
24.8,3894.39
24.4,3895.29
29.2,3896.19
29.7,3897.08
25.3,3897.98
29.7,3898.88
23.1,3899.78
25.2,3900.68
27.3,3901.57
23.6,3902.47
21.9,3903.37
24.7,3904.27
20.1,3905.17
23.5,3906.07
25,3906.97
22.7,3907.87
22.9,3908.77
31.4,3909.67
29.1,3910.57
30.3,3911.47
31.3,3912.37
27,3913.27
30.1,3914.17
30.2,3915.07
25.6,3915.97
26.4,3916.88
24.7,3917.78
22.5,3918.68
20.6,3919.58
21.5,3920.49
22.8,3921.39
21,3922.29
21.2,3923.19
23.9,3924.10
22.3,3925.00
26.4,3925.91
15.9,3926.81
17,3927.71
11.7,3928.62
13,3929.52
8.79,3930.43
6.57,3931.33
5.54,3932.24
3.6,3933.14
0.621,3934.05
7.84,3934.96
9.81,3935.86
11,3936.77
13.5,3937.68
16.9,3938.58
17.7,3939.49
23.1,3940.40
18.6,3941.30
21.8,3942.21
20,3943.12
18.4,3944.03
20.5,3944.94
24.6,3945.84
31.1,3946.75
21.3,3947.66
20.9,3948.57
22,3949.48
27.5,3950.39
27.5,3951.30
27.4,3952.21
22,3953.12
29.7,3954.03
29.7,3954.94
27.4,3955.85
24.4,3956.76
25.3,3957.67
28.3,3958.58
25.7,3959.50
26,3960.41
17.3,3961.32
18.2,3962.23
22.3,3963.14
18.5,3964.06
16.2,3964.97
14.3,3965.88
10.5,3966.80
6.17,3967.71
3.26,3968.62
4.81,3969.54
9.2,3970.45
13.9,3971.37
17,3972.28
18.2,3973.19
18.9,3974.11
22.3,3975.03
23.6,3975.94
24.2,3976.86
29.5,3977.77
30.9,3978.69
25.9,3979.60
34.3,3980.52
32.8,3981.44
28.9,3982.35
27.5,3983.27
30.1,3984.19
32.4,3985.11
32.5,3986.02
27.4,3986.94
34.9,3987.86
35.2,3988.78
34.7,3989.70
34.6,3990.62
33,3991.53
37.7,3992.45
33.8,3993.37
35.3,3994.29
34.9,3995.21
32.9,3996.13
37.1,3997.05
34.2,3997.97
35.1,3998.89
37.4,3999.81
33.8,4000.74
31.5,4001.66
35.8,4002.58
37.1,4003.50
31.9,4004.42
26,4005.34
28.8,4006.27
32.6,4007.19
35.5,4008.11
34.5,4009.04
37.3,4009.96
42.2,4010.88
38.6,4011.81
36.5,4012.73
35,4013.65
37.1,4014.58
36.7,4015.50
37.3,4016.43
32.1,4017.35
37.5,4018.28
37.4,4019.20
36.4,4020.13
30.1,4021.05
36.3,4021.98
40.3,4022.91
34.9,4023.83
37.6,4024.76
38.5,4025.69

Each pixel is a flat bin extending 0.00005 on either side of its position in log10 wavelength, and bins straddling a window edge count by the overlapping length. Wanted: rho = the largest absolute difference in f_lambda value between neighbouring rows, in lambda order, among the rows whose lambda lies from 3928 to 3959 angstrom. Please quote 9.8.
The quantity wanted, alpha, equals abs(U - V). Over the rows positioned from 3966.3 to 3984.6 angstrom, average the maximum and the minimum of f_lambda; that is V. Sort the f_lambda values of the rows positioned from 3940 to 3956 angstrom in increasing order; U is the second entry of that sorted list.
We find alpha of 0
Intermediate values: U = 18.6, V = 19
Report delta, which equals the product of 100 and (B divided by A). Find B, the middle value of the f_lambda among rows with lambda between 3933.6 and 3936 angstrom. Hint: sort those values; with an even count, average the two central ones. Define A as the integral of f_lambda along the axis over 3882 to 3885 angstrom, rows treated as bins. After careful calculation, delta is 13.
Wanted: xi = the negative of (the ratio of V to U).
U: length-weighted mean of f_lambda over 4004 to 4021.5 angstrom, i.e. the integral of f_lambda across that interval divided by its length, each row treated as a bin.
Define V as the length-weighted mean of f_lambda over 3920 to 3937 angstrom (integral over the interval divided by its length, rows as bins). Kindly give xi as -0.41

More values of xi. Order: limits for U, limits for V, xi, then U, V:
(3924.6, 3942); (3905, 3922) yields -1.94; 13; 25.7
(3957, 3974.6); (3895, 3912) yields -1.55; 17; 25.8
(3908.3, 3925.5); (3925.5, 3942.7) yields -0.51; 26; 13.1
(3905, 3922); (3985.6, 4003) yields -1.33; 26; 34.3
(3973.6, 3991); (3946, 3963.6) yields -0.85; 29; 24.9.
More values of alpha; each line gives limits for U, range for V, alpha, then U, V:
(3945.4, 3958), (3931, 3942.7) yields 9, 21.3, 12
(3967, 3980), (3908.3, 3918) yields 22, 4.81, 27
